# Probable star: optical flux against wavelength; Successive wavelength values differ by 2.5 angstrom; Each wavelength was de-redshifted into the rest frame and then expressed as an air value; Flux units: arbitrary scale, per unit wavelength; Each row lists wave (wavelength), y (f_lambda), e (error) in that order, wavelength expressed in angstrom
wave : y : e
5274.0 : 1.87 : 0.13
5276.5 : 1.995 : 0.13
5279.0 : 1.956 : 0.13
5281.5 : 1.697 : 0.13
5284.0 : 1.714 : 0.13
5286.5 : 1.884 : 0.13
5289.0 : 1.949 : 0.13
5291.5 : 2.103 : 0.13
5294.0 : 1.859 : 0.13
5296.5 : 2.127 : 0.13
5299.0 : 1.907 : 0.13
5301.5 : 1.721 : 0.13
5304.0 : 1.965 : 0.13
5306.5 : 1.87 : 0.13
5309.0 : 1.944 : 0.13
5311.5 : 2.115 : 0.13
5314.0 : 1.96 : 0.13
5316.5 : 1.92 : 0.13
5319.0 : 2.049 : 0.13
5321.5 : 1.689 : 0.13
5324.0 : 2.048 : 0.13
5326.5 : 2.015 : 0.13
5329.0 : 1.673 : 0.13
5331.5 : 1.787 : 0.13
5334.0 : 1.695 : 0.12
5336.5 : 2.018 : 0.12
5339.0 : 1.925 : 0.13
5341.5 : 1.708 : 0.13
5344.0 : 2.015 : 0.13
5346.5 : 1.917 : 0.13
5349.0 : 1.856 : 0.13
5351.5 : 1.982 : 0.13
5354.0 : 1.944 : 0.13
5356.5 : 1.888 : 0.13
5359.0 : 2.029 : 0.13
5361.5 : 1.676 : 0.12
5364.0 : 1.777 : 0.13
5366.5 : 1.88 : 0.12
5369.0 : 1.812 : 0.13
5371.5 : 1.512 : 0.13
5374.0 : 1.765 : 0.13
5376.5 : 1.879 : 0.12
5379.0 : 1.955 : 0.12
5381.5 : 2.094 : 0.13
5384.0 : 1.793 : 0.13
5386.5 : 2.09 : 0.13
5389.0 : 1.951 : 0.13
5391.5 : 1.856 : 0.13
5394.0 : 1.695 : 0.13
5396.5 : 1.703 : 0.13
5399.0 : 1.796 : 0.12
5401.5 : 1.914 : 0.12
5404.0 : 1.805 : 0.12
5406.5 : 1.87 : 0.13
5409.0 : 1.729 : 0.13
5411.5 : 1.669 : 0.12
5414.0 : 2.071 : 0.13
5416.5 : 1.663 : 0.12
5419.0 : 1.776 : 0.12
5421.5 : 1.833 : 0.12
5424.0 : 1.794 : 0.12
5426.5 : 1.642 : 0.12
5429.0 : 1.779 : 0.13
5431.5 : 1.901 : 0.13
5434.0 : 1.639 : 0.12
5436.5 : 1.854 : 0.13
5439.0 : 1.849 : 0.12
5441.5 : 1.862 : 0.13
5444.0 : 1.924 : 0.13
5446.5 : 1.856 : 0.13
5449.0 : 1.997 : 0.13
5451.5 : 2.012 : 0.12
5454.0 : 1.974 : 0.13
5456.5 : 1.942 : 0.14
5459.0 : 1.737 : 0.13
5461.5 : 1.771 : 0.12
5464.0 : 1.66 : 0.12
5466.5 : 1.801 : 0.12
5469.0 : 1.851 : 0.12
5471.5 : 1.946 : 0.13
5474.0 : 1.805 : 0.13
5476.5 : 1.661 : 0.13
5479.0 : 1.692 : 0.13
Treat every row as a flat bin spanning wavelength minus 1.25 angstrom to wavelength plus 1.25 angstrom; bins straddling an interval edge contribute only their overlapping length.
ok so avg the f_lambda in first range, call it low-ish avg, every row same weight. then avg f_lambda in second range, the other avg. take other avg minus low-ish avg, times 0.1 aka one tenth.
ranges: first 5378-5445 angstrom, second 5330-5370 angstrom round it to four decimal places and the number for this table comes 0.0036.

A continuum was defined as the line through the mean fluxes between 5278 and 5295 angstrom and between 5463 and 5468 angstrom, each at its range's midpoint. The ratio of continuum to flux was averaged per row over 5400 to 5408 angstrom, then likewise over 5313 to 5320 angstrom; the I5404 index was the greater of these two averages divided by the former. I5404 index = 1.00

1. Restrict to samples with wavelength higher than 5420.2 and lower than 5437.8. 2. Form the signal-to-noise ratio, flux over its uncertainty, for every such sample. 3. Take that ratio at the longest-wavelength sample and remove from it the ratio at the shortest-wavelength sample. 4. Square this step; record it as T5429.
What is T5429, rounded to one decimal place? 1.0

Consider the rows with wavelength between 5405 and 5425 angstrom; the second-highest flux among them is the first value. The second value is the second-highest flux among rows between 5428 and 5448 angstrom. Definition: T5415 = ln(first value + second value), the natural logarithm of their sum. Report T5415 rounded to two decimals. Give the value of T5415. 1.33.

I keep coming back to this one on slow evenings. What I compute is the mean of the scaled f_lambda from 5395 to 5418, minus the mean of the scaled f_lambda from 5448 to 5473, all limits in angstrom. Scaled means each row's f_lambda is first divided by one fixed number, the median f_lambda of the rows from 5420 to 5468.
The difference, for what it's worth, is -0.036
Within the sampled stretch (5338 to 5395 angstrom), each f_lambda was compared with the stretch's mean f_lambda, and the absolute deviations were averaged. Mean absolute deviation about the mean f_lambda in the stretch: 0.108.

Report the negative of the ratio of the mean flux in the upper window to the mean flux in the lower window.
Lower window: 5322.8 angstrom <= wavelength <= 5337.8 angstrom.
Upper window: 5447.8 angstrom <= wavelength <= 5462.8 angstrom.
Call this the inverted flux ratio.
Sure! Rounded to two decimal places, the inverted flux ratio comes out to -1.02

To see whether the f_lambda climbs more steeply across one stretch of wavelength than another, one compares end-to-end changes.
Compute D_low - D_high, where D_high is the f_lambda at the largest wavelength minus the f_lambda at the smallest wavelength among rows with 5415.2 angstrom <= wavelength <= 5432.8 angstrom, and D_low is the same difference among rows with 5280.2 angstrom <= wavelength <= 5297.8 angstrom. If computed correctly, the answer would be 0.19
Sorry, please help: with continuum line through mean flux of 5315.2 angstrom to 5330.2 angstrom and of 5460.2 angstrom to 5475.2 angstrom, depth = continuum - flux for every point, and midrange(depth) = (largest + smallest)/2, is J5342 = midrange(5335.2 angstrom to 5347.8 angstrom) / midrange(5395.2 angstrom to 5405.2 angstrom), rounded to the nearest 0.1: 0.6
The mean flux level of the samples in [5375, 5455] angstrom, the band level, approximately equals 1.85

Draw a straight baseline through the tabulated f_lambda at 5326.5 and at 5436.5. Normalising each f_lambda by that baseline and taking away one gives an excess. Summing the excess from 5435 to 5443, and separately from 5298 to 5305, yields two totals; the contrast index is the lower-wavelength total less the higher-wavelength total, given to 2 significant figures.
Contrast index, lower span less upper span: -0.28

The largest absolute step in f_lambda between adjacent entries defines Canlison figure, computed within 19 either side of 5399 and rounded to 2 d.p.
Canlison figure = 0.41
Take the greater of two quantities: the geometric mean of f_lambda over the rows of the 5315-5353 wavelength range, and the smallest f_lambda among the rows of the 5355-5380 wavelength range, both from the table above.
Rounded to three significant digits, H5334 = 1.88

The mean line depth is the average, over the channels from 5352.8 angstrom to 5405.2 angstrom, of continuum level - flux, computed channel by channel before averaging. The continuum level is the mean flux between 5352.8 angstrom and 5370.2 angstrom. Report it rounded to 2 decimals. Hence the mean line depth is 0.01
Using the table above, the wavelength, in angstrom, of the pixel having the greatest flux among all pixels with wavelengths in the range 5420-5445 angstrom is 5444.0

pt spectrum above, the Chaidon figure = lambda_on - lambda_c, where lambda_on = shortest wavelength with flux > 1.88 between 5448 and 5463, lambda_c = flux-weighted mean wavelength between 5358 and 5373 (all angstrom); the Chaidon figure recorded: 84.0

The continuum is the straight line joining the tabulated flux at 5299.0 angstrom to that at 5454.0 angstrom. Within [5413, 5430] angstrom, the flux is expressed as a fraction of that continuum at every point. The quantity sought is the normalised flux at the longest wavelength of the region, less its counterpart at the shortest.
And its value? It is -0.15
